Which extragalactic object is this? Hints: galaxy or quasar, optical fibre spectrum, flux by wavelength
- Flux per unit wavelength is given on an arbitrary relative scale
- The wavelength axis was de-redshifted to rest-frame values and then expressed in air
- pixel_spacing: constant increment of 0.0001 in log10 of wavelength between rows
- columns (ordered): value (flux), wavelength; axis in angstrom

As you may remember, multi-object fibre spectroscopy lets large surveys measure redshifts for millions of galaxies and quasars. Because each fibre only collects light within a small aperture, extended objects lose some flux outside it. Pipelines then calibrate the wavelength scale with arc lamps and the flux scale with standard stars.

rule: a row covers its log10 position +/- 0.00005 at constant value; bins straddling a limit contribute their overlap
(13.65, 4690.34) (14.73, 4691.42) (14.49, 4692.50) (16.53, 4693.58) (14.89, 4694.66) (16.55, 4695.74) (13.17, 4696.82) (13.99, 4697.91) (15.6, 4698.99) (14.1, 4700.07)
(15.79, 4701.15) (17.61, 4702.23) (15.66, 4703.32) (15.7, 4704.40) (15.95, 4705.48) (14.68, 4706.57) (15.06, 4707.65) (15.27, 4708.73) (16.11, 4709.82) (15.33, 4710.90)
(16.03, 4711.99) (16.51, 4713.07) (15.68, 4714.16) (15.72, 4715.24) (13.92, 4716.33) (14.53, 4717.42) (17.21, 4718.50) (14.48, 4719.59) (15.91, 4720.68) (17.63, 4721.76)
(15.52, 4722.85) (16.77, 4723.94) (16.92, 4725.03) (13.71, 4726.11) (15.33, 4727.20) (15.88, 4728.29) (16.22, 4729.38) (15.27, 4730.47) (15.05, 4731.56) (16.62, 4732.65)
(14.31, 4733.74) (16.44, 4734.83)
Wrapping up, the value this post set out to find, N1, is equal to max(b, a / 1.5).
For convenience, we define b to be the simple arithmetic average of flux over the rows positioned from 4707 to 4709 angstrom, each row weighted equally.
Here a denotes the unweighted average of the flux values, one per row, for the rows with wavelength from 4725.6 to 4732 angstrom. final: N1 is 15.2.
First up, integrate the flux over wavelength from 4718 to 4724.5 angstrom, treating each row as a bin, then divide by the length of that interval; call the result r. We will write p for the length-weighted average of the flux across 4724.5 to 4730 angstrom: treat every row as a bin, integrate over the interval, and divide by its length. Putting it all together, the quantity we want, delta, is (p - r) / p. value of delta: -0.040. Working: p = 15.6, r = 16.2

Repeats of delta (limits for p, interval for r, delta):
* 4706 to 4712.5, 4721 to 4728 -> -0.038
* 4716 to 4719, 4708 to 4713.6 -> -0.035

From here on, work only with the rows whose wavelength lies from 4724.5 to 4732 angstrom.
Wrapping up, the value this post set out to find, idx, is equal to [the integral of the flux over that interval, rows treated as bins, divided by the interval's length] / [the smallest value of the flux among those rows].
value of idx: 1.13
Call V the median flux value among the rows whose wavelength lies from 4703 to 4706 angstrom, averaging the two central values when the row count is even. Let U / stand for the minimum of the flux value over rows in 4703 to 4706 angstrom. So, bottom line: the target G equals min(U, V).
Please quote 15.7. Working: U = 15.66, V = 15.7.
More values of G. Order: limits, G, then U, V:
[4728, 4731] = 15.3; 15.27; 15.9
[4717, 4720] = 14.5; 14.48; 14.5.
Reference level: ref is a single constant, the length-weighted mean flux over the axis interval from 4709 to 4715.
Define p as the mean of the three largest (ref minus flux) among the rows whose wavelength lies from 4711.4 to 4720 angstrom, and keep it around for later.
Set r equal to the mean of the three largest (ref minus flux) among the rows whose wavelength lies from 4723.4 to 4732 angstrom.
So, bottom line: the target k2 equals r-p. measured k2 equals -0.4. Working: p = 1.6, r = 1.21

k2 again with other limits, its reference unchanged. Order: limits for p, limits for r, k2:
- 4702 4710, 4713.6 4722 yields 0.7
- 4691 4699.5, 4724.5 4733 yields -0.8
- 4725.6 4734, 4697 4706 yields -0.2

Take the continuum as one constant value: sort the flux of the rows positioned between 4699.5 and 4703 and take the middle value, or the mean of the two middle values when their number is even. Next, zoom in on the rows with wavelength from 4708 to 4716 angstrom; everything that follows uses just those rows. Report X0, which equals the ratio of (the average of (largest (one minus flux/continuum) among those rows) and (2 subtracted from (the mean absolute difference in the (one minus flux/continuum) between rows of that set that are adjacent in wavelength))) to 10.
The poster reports -0.0964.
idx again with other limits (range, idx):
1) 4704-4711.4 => 1.05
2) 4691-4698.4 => 1.13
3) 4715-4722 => 1.12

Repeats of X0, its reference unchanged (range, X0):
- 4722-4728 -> -0.0885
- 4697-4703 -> -0.0891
